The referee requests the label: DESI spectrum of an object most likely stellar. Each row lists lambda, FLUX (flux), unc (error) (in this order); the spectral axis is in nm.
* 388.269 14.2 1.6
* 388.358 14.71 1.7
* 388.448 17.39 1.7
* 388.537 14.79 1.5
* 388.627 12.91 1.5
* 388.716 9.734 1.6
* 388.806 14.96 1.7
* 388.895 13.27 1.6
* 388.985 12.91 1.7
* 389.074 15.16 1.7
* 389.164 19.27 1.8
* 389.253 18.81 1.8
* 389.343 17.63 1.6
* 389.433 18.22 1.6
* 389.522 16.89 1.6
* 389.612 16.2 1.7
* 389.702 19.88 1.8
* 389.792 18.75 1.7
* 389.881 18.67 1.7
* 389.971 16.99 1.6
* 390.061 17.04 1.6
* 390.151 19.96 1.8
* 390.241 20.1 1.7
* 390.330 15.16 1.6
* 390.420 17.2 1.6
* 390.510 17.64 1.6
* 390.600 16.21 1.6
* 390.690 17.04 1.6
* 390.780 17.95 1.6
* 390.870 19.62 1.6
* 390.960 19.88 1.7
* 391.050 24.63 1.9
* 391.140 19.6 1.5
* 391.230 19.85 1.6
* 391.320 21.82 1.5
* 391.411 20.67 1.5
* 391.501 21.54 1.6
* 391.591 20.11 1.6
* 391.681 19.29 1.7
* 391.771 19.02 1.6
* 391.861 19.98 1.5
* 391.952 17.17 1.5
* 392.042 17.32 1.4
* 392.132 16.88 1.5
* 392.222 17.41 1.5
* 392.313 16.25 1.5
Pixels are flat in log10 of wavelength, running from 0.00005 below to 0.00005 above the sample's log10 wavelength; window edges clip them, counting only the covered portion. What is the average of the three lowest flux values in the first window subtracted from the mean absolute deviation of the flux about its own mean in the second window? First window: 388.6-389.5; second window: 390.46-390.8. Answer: -11.3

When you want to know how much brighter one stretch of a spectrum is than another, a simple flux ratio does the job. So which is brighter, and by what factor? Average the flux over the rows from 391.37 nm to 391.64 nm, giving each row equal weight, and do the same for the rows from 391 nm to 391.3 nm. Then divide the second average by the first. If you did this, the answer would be 1.03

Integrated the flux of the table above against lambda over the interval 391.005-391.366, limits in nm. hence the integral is 7.7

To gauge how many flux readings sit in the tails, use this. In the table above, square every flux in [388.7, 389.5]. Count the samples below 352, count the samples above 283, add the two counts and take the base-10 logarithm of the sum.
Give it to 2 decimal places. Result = 1.04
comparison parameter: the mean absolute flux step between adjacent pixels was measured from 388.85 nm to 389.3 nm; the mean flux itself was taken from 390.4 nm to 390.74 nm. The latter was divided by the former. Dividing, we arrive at 9.5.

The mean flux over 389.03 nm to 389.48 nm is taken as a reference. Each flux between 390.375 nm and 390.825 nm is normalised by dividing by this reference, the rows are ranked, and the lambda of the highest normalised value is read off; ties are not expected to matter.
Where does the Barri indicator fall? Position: 390.780 nm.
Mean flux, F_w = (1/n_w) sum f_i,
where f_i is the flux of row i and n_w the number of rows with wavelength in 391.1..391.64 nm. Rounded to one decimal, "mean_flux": 20.6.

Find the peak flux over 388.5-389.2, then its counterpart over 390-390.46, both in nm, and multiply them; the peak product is 387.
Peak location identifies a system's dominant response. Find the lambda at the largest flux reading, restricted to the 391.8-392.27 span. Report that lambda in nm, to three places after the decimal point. 391.861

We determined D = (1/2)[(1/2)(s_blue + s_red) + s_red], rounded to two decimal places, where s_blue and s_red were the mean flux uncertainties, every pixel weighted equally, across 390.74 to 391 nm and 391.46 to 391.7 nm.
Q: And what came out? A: 1.63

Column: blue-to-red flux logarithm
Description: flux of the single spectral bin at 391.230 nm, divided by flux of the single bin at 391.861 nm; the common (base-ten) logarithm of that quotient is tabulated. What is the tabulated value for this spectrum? -0.003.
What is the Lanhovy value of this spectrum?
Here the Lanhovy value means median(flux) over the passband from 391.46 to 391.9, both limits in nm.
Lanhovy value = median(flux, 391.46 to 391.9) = 20.0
